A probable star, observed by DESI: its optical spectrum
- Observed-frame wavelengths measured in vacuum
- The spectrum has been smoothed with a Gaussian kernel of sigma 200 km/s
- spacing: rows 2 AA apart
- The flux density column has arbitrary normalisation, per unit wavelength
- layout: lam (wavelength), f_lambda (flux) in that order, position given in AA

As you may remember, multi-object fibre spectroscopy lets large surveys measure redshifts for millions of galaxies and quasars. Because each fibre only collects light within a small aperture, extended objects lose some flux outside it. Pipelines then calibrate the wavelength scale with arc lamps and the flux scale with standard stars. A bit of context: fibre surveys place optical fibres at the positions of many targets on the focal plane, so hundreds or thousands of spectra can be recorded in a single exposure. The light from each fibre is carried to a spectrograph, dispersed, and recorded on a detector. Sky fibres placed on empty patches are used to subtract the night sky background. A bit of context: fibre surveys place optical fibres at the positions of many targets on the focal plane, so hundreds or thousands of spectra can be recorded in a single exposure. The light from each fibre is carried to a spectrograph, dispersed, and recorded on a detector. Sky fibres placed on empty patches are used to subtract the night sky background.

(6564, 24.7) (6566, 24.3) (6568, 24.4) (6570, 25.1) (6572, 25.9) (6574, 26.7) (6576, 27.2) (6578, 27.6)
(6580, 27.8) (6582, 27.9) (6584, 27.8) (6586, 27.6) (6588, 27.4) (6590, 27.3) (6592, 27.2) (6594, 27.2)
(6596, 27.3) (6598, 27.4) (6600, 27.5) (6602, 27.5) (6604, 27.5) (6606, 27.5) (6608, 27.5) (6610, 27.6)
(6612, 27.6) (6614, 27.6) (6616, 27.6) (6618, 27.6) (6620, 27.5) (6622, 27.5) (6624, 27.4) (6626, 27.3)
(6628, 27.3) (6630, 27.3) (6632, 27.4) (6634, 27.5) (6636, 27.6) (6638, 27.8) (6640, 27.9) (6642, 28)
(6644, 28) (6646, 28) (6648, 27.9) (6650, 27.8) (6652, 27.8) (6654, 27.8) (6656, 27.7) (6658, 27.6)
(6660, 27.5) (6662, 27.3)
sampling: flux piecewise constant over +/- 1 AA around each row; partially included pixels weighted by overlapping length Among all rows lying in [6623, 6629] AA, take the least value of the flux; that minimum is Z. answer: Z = 27.3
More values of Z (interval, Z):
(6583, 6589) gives 27.4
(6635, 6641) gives 27.6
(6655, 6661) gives 27.5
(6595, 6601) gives 27.3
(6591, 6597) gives 27.2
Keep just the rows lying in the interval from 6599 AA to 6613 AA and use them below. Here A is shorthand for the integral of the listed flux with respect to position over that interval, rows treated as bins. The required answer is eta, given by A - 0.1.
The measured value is 385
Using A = 385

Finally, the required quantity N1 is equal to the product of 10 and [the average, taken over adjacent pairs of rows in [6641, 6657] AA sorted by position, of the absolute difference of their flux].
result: 0.4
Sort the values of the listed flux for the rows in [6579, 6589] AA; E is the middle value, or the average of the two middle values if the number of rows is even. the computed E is 27.8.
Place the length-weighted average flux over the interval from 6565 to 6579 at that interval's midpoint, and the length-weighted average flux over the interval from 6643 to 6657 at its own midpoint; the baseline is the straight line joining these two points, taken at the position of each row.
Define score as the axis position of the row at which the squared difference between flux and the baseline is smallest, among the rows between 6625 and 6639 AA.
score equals 6628 AA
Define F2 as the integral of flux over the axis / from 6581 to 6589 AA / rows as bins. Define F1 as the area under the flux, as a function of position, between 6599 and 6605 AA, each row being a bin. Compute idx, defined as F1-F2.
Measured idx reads -56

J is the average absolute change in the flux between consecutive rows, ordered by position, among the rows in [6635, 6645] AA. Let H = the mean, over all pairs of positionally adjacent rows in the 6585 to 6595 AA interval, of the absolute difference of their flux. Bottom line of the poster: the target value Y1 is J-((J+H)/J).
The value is -1.9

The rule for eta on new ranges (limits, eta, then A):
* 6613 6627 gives 385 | 385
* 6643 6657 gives 390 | 390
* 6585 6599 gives 383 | 383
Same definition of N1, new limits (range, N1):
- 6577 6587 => 1.5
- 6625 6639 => 0.8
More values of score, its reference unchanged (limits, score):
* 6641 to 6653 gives 6650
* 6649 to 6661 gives 6650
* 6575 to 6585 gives 6576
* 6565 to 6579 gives 6572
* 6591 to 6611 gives 6608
